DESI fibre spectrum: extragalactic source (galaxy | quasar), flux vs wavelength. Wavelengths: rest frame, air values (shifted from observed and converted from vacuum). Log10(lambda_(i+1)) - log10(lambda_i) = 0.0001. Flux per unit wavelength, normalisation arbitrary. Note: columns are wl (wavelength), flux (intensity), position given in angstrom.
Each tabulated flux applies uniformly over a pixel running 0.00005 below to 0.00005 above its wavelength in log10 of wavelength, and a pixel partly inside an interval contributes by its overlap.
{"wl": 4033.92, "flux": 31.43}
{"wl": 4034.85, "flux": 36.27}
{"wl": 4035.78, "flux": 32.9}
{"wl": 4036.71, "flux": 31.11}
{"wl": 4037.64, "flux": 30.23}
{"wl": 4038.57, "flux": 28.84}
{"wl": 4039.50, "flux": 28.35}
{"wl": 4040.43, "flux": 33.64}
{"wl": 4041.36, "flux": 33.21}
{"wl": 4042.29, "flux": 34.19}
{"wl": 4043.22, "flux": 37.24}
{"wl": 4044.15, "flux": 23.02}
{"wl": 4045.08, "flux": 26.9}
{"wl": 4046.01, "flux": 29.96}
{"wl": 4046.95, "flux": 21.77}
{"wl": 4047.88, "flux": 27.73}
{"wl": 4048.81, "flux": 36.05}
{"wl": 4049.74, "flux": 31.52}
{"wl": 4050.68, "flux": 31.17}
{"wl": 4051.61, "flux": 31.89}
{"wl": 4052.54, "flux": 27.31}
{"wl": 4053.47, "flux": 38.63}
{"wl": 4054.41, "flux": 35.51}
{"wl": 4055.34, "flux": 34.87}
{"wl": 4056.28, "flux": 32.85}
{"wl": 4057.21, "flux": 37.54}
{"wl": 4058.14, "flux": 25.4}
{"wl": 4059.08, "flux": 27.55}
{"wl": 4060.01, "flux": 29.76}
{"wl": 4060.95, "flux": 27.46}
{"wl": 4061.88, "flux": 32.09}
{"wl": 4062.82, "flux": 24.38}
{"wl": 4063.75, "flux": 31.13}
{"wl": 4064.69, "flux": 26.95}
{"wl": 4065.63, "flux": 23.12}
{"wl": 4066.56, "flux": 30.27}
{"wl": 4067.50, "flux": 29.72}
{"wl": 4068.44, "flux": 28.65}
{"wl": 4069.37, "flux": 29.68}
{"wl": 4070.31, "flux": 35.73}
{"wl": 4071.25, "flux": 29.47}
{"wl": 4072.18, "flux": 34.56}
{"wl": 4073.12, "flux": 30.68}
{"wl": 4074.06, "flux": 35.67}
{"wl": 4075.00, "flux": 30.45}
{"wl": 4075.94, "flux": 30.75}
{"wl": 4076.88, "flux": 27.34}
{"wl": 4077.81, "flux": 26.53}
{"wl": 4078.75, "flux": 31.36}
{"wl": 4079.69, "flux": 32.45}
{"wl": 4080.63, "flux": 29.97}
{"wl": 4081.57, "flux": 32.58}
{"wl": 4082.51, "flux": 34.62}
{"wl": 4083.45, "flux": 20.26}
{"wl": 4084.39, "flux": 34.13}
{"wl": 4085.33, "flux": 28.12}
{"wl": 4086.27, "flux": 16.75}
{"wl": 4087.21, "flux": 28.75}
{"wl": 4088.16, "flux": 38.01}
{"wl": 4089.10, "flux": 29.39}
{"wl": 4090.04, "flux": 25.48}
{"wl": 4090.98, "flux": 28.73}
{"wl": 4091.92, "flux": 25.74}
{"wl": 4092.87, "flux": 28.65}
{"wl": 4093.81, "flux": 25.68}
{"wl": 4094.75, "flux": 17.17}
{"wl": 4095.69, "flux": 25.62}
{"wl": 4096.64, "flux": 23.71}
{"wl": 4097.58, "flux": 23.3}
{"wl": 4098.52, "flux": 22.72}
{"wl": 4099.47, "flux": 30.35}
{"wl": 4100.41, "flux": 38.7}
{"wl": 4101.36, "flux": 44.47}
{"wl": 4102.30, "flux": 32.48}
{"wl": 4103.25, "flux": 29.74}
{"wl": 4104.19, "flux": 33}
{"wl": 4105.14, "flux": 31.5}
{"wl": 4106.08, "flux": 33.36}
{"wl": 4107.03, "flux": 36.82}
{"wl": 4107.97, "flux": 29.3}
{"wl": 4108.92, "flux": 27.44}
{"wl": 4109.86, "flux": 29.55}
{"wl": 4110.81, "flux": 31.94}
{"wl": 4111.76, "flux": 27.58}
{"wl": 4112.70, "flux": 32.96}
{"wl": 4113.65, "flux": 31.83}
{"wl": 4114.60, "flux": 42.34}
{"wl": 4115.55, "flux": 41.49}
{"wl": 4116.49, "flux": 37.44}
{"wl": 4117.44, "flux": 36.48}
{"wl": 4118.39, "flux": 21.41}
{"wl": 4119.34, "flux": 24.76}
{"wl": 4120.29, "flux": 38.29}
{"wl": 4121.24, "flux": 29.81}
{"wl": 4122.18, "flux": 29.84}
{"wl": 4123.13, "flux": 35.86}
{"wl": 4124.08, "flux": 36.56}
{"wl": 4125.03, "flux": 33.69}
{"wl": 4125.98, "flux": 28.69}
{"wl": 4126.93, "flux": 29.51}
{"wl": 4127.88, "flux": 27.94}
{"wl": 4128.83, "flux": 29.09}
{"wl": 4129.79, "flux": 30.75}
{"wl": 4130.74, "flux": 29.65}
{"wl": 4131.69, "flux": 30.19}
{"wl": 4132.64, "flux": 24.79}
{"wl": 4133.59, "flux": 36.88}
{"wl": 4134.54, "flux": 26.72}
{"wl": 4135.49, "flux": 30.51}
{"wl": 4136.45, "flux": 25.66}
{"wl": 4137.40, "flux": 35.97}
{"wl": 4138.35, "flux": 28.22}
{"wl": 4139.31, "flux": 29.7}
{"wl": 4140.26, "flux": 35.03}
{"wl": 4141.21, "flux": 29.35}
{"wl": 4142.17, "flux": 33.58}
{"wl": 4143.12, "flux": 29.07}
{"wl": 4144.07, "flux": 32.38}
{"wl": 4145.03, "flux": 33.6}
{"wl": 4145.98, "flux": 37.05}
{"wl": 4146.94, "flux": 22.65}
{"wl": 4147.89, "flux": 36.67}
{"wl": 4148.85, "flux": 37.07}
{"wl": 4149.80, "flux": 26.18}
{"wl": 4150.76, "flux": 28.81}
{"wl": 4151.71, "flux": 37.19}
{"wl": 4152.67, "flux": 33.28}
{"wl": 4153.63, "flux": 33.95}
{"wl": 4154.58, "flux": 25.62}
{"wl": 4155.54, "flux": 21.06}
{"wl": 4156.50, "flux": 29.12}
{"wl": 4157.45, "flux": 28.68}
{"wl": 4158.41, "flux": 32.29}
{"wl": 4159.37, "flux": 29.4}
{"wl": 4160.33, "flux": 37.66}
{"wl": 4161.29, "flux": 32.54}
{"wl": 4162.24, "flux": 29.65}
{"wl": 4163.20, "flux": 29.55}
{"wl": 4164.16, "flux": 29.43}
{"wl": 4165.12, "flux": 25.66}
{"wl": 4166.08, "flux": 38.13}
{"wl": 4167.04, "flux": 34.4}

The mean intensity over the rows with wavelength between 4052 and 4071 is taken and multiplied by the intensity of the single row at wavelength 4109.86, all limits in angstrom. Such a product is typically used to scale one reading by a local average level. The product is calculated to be 899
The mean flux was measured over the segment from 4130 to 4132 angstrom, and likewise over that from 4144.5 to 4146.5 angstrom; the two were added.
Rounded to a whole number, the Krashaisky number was 65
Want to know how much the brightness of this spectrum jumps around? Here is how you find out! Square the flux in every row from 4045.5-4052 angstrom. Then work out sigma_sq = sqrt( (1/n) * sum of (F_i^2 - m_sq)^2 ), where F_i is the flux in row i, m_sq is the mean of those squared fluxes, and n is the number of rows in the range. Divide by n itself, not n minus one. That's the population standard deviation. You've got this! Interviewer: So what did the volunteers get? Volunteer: 234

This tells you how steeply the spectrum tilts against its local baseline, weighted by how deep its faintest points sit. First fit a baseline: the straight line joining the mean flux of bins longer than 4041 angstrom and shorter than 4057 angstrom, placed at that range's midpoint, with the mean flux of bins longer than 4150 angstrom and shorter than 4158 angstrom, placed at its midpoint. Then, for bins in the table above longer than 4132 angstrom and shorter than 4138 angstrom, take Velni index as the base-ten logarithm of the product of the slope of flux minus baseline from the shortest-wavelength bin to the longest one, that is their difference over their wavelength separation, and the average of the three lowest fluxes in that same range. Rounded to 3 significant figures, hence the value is 1.78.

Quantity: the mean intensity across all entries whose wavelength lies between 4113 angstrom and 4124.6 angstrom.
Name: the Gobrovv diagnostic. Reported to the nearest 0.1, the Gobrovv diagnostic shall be 33.8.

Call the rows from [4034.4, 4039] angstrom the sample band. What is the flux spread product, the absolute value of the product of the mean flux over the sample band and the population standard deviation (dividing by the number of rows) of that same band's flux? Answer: 82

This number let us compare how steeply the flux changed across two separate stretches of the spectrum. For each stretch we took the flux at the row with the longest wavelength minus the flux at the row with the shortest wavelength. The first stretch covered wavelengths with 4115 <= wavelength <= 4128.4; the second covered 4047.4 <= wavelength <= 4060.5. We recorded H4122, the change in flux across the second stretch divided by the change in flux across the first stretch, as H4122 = -0.1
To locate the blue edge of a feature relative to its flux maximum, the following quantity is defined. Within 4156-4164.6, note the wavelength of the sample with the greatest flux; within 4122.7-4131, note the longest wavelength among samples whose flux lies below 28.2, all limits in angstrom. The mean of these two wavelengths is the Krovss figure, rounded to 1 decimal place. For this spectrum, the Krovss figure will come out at 4144.1 angstrom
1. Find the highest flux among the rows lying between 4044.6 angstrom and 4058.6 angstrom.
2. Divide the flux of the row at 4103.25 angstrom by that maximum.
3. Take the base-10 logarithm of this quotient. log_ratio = -0.11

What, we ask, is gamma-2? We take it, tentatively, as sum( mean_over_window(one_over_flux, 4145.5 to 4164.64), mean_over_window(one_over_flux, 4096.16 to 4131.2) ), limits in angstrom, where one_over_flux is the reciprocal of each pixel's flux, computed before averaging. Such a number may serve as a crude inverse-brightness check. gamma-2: 0.0656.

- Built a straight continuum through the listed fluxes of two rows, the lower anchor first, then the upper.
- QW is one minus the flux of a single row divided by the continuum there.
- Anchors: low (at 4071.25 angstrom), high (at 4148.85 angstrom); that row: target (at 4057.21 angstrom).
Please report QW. -0.34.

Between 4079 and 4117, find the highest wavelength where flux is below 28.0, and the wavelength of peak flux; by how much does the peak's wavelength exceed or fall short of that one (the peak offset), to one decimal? -10.4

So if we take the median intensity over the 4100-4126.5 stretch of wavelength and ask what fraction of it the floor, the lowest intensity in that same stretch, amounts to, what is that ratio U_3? 0.654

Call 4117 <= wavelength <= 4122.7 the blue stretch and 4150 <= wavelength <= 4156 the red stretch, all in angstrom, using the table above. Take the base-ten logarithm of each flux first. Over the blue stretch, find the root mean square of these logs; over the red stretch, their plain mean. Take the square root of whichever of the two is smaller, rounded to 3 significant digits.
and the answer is 1.21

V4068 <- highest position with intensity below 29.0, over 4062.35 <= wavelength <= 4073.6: 4068.44 angstrom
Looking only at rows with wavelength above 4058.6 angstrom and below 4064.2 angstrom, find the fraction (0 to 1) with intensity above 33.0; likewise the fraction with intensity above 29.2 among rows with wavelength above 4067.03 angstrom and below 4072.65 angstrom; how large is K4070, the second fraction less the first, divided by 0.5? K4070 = 1.7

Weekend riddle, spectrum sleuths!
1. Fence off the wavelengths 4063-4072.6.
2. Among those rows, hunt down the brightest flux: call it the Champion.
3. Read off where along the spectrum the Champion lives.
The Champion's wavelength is 4070.31 angstrom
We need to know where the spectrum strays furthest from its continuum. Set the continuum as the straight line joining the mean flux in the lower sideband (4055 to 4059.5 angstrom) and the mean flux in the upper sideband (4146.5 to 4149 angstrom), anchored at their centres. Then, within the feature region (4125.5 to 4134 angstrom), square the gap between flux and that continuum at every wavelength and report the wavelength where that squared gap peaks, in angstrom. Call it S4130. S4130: 4132.64 angstrom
